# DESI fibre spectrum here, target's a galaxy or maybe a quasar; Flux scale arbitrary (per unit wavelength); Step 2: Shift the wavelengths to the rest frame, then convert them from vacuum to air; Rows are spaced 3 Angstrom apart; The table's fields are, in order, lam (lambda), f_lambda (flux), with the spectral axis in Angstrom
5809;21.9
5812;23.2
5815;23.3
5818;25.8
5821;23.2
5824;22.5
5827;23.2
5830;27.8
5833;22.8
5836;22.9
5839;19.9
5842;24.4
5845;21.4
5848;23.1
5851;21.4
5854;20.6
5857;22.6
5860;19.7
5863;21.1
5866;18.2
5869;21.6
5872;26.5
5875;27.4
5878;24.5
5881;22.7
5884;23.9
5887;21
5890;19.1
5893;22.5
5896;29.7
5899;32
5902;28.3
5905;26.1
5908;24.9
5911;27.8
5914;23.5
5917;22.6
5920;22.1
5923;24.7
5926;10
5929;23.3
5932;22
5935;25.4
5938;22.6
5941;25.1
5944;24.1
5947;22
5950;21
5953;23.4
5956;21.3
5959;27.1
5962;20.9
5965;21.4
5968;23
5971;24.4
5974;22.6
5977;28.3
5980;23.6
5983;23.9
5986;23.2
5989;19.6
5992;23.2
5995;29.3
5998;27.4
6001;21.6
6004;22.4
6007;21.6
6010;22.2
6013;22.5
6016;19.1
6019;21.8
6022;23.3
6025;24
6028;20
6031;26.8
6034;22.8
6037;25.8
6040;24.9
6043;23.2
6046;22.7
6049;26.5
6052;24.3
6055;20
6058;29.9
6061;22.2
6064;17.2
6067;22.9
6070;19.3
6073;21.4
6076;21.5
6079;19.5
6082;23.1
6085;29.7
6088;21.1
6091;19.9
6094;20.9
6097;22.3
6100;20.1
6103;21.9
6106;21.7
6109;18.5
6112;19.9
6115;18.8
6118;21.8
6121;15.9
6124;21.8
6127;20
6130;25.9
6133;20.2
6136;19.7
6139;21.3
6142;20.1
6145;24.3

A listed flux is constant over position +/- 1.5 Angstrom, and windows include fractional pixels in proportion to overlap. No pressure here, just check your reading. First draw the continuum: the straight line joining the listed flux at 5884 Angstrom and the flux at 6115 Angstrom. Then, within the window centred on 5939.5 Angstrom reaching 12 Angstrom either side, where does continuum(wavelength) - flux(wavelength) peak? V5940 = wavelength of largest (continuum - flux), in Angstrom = 5950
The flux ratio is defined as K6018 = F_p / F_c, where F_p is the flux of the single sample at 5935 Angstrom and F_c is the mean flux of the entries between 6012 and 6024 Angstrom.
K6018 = 1.17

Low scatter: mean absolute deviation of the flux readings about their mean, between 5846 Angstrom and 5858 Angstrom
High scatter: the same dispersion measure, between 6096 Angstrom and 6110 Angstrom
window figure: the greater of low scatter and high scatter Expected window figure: 1.3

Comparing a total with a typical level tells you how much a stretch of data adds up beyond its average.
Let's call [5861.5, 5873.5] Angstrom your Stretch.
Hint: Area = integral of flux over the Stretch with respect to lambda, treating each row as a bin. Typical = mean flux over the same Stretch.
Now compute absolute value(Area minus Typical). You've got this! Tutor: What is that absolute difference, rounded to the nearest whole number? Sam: 240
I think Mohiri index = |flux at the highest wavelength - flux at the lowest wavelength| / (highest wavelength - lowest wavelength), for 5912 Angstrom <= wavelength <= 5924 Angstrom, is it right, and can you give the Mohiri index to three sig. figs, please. 0.133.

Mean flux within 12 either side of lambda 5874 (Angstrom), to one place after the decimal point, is 23.2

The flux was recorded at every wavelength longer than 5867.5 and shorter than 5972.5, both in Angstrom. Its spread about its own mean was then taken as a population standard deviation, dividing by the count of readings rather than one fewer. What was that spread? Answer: 3.6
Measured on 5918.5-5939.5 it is 4.8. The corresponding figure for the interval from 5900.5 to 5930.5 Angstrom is 4.9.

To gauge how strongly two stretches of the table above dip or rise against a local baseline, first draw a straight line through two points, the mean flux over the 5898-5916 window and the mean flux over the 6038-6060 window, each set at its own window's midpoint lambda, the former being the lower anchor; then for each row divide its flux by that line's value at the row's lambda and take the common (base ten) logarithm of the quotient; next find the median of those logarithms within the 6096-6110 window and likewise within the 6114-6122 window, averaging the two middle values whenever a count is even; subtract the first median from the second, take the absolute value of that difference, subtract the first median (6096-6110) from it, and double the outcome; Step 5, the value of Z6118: 0.19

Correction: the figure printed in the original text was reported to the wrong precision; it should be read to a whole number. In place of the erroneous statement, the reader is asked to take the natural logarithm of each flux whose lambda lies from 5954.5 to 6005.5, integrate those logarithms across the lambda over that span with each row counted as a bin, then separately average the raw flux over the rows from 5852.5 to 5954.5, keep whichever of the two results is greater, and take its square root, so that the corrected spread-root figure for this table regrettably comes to 13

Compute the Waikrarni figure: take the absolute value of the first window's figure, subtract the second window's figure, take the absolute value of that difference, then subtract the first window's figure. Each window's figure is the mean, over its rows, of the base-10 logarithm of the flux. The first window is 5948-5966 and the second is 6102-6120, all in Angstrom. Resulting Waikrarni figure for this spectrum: -1.31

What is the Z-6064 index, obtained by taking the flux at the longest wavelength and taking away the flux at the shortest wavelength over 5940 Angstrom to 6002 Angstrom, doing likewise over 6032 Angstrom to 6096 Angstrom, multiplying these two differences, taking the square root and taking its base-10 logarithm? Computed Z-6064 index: 0.41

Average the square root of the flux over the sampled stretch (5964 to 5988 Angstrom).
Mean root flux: 4.87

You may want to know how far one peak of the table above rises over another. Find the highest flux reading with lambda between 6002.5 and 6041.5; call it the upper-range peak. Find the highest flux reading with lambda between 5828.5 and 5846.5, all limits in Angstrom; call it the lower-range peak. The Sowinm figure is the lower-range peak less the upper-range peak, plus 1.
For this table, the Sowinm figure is 2.0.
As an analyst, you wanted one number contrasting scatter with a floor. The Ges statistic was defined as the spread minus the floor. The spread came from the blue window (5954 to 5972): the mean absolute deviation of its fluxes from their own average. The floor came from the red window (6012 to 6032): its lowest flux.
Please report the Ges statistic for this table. -17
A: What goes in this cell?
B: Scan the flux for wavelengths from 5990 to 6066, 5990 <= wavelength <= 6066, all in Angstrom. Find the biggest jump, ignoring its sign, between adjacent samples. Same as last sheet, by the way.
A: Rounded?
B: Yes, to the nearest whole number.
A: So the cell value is 10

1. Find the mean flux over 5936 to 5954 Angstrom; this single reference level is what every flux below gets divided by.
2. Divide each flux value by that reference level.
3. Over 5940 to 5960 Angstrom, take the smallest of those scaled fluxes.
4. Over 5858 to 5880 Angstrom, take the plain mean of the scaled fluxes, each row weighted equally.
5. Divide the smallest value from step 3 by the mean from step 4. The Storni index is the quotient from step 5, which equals 0.92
